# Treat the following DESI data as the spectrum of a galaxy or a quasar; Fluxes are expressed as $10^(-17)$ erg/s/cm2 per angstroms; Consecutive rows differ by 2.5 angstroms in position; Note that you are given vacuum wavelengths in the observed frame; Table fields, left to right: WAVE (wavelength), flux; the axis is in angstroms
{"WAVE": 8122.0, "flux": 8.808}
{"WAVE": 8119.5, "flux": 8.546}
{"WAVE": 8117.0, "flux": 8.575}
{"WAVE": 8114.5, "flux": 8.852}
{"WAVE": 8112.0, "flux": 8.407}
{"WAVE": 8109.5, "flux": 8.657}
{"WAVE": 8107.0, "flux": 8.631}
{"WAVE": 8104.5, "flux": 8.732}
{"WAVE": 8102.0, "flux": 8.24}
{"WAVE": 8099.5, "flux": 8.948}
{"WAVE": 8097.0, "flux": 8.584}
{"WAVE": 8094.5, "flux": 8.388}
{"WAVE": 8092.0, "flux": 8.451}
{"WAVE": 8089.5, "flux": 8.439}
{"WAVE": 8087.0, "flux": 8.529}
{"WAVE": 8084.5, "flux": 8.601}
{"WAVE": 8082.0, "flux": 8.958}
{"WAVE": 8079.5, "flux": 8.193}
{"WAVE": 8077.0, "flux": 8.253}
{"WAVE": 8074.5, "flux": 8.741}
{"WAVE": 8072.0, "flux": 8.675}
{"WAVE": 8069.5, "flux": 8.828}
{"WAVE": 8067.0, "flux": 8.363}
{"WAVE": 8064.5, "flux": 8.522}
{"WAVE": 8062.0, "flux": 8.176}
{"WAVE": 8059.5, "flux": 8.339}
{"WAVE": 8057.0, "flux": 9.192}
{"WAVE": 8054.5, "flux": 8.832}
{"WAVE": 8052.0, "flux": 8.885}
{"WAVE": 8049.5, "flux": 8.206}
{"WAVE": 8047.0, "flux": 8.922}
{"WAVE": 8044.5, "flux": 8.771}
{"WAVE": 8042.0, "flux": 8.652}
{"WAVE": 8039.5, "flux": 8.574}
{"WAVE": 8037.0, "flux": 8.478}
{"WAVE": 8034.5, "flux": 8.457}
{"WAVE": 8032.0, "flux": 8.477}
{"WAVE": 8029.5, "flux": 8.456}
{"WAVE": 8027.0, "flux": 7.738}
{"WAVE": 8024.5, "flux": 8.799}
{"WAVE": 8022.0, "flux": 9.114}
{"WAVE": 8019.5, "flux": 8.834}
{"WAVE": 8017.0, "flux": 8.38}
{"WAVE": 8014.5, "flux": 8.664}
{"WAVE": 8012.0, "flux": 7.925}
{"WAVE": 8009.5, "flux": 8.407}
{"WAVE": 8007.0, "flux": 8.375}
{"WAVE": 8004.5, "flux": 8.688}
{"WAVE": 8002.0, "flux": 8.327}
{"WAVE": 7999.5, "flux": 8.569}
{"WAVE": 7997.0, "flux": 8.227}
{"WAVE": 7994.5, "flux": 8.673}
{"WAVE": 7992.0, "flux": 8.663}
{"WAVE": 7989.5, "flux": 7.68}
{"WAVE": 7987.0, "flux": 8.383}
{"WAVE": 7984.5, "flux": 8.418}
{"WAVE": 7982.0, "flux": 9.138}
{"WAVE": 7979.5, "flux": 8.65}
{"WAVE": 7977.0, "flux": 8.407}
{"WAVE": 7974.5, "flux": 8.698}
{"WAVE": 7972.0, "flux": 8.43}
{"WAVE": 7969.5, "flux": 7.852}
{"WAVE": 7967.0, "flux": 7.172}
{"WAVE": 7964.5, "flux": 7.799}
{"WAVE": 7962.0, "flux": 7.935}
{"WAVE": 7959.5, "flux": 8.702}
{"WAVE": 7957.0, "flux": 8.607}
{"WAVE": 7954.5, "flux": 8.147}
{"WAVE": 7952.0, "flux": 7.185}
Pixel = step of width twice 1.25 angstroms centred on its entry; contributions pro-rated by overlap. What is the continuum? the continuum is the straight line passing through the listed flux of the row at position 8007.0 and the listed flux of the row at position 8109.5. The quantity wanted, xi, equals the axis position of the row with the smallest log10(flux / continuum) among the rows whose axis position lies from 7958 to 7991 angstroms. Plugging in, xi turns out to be 7967.0 angstroms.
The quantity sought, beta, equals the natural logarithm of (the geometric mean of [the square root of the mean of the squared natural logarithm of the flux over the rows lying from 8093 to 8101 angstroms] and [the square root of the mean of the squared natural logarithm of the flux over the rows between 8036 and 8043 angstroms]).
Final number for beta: 0.766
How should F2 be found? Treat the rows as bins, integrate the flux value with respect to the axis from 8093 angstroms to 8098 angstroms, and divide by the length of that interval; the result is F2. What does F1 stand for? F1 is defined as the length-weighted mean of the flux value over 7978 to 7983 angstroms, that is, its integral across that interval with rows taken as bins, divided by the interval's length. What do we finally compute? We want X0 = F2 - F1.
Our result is -0.38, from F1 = 8.86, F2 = 8.48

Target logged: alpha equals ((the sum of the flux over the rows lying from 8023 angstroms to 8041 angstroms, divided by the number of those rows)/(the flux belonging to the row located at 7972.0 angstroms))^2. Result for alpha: 1.00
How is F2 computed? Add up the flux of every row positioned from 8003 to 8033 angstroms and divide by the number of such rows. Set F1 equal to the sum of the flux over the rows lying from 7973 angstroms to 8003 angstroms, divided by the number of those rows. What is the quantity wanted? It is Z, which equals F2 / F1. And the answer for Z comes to 1.00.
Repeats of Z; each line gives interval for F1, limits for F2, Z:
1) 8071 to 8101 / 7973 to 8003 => 0.99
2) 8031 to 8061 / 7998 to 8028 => 0.98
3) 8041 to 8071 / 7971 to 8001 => 0.98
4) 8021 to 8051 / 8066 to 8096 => 1.00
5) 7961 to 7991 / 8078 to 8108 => 1.04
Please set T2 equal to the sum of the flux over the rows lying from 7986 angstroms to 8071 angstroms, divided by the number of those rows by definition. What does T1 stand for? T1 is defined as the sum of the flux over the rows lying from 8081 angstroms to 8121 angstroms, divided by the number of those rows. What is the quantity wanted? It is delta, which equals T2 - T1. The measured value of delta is -0.08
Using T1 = 8.60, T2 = 8.52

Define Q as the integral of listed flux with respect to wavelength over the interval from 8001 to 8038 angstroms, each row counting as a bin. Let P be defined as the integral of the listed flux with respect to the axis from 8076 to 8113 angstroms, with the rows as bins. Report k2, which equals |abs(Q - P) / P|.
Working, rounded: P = 316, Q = 314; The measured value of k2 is 0.007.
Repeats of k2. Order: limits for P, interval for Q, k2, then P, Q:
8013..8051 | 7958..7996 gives 0.030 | 326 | 316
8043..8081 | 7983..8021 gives 0.020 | 327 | 320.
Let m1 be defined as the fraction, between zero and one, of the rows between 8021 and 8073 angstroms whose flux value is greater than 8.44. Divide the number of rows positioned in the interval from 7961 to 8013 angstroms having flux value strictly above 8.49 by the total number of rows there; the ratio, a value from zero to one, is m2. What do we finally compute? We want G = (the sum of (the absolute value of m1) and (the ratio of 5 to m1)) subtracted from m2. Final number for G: -6.99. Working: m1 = 0.76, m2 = 0.333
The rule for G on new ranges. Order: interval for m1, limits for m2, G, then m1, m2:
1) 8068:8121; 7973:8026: -7.19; 0.71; 0.524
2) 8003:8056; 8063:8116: -7.10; 0.71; 0.619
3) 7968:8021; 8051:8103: -11.52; 0.43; 0.571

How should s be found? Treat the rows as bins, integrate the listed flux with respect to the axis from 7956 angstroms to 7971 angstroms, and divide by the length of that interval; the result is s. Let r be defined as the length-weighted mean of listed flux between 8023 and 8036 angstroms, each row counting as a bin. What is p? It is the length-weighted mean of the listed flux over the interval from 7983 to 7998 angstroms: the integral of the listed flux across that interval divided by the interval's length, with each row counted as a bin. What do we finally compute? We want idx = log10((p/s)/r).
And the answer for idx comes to -0.906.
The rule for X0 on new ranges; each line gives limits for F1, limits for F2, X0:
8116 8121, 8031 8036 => -0.11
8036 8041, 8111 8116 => 0.10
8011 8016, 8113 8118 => 0.39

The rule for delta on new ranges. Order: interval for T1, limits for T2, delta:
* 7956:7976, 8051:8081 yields 0.43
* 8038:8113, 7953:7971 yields -0.56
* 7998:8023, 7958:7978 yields -0.40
